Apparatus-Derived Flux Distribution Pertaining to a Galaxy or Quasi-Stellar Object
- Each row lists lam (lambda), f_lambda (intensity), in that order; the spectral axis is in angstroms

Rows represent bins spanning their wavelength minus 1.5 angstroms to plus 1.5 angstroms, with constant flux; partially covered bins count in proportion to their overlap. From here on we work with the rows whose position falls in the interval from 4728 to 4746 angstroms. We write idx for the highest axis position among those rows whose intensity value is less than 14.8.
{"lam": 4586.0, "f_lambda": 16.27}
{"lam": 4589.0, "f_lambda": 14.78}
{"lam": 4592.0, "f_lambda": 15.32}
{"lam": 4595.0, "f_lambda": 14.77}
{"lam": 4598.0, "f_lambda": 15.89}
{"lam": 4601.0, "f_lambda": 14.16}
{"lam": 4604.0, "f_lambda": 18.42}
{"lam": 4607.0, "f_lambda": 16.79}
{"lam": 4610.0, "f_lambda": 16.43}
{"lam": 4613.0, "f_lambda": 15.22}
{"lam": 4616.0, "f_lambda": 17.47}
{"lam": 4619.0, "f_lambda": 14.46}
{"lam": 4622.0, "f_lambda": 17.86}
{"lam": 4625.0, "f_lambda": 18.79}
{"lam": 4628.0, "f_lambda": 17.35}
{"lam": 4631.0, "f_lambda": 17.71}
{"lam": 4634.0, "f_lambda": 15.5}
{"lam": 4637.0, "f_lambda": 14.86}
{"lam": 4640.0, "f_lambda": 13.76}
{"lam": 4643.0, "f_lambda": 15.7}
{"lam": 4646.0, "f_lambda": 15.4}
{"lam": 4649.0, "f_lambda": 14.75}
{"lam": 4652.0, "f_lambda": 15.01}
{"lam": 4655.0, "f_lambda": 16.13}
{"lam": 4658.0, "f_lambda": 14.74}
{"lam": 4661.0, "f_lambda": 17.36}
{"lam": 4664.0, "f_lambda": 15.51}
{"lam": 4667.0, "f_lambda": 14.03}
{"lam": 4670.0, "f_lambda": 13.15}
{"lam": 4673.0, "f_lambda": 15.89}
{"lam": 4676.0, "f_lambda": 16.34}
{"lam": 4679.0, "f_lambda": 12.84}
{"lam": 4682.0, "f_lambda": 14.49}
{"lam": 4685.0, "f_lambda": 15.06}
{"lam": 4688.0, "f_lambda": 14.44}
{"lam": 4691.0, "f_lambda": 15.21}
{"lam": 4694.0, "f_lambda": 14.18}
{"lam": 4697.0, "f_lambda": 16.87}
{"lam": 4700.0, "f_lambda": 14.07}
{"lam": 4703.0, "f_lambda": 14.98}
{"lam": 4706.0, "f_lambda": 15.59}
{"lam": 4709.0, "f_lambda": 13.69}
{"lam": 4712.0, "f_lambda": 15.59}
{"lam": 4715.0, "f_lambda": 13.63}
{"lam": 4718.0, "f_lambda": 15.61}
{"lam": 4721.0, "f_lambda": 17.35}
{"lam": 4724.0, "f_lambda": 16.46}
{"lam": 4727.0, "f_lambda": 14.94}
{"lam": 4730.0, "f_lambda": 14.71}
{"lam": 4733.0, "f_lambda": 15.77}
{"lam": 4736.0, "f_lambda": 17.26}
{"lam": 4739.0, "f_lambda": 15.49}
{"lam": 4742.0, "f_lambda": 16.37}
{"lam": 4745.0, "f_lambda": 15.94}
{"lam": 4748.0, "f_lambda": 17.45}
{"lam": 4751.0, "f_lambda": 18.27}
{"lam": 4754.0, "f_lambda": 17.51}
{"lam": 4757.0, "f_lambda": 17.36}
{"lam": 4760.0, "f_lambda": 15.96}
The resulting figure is 4730.0 angstroms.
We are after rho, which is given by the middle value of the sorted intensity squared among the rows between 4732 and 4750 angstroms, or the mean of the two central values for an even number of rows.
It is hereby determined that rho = 261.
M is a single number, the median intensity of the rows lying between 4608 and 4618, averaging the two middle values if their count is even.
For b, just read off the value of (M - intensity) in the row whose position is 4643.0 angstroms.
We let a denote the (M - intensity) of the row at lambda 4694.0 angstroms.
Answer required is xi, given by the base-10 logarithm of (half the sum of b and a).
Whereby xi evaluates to 0.17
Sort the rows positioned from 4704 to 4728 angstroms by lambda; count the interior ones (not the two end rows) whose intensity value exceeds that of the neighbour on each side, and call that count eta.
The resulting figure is 2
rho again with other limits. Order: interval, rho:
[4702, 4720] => 234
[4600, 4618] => 276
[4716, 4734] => 246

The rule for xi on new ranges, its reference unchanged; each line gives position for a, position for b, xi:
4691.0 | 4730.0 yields 0.17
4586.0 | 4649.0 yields -0.04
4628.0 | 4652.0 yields -0.60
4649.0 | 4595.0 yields 0.22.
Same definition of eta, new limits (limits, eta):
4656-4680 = 2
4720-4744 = 1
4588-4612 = 3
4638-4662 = 2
